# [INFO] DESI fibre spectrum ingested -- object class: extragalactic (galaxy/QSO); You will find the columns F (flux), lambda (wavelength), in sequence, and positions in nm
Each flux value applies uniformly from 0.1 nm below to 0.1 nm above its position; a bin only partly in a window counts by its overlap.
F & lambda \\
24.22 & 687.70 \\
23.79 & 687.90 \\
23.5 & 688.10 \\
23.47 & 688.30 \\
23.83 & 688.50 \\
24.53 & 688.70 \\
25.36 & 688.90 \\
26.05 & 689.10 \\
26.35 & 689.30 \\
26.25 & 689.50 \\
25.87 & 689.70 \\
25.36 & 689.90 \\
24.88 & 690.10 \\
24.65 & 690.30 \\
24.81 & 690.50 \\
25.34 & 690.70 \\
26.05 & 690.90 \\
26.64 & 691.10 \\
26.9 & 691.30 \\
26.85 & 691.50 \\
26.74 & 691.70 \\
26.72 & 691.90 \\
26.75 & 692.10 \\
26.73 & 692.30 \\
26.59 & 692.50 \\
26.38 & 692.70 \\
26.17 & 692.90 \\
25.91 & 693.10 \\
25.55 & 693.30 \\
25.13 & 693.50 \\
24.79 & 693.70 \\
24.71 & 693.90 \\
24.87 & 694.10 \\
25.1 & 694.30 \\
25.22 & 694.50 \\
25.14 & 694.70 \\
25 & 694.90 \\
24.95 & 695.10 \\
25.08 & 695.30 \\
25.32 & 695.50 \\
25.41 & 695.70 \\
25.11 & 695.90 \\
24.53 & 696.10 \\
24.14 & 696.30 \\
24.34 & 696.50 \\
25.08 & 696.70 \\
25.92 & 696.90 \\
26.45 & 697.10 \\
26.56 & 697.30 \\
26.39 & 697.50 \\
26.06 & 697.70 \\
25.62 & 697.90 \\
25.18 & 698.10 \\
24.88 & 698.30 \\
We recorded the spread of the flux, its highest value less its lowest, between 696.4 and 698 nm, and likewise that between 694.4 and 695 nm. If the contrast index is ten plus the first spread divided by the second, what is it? 20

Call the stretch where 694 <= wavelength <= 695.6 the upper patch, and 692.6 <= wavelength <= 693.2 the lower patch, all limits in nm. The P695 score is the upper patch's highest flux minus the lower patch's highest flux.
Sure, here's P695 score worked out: -1.06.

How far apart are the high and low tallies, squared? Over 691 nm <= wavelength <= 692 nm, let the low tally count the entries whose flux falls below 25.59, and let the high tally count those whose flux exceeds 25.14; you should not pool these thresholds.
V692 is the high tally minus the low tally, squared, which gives 25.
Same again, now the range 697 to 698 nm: 25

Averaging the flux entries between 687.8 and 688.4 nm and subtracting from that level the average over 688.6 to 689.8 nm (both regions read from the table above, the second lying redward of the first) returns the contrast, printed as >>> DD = -2.1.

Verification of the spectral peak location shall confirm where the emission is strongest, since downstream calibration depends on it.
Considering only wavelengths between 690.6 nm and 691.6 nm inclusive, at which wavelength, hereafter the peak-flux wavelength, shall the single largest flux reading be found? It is 691.30 nm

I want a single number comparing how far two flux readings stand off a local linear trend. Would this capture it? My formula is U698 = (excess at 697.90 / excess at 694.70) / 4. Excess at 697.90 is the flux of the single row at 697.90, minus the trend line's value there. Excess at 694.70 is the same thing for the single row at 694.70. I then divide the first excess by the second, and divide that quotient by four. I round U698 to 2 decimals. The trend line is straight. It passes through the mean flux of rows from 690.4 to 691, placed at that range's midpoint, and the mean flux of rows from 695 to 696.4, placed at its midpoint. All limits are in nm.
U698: 1.98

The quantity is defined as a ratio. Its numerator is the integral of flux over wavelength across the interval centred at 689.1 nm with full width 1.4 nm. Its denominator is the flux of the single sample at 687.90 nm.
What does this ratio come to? 1.50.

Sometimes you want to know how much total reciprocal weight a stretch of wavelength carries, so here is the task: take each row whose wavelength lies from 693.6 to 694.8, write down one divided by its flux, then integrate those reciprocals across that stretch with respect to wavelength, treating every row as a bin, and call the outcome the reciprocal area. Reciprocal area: 0.0481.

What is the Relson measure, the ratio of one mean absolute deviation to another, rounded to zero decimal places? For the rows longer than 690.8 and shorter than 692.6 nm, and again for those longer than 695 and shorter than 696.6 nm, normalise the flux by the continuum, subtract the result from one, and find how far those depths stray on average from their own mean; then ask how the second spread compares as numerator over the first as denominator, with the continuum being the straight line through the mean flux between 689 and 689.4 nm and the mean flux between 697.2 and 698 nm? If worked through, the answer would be 2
